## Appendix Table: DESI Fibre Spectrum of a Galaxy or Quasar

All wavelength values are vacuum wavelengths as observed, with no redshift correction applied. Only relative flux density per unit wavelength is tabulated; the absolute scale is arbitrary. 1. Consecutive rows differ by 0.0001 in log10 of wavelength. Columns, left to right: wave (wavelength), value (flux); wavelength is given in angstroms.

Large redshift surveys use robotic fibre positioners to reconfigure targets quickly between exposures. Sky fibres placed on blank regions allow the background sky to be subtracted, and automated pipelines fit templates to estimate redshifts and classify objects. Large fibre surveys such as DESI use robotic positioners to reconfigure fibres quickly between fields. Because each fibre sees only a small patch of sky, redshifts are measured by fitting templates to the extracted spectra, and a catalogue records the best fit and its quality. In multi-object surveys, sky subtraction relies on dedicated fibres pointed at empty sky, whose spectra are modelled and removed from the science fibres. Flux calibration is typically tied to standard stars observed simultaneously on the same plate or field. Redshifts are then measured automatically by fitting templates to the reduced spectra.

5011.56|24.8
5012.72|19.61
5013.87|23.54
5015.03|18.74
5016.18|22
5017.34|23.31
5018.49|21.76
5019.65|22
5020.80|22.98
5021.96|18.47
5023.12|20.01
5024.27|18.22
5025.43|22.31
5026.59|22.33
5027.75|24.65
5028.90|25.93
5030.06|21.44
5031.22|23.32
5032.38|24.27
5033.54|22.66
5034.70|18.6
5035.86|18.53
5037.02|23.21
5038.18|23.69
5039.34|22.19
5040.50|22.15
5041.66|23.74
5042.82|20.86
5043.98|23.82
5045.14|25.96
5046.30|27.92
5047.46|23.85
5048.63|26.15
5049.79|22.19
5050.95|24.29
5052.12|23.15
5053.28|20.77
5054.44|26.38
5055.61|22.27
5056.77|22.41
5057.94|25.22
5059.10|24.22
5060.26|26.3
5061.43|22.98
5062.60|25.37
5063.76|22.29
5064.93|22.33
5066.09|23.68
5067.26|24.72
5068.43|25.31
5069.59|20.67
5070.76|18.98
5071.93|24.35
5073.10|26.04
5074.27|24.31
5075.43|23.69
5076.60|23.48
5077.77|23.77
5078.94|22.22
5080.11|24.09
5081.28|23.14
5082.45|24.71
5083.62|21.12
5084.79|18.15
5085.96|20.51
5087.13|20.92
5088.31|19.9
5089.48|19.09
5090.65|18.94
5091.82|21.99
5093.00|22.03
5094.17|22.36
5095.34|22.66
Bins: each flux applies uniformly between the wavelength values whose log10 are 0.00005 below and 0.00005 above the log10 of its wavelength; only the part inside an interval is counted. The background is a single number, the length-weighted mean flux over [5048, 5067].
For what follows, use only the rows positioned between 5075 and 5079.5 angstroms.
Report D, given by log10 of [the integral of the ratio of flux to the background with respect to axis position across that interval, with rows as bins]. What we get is 0.64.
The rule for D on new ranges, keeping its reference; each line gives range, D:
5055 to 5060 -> 0.70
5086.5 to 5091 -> 0.57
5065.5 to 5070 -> 0.65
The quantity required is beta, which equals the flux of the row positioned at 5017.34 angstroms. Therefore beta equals 23.31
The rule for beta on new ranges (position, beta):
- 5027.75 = 24.65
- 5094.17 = 22.36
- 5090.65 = 18.94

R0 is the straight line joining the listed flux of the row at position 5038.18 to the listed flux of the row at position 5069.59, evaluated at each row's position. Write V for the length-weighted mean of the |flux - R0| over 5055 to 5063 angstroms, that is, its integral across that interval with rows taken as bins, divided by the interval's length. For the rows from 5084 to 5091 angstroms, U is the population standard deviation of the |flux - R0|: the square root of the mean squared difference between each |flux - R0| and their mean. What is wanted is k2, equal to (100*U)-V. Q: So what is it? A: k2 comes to 55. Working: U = 0.58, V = 2.40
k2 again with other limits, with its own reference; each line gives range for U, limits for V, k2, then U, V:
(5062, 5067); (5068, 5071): 119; 1.21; 1.96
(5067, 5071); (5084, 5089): 179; 1.80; 1.35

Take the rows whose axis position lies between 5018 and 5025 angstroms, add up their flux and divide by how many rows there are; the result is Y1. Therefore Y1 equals 20.6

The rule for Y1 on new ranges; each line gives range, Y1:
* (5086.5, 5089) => 20.4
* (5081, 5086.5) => 21.5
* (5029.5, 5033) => 23.0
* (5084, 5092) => 19.9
